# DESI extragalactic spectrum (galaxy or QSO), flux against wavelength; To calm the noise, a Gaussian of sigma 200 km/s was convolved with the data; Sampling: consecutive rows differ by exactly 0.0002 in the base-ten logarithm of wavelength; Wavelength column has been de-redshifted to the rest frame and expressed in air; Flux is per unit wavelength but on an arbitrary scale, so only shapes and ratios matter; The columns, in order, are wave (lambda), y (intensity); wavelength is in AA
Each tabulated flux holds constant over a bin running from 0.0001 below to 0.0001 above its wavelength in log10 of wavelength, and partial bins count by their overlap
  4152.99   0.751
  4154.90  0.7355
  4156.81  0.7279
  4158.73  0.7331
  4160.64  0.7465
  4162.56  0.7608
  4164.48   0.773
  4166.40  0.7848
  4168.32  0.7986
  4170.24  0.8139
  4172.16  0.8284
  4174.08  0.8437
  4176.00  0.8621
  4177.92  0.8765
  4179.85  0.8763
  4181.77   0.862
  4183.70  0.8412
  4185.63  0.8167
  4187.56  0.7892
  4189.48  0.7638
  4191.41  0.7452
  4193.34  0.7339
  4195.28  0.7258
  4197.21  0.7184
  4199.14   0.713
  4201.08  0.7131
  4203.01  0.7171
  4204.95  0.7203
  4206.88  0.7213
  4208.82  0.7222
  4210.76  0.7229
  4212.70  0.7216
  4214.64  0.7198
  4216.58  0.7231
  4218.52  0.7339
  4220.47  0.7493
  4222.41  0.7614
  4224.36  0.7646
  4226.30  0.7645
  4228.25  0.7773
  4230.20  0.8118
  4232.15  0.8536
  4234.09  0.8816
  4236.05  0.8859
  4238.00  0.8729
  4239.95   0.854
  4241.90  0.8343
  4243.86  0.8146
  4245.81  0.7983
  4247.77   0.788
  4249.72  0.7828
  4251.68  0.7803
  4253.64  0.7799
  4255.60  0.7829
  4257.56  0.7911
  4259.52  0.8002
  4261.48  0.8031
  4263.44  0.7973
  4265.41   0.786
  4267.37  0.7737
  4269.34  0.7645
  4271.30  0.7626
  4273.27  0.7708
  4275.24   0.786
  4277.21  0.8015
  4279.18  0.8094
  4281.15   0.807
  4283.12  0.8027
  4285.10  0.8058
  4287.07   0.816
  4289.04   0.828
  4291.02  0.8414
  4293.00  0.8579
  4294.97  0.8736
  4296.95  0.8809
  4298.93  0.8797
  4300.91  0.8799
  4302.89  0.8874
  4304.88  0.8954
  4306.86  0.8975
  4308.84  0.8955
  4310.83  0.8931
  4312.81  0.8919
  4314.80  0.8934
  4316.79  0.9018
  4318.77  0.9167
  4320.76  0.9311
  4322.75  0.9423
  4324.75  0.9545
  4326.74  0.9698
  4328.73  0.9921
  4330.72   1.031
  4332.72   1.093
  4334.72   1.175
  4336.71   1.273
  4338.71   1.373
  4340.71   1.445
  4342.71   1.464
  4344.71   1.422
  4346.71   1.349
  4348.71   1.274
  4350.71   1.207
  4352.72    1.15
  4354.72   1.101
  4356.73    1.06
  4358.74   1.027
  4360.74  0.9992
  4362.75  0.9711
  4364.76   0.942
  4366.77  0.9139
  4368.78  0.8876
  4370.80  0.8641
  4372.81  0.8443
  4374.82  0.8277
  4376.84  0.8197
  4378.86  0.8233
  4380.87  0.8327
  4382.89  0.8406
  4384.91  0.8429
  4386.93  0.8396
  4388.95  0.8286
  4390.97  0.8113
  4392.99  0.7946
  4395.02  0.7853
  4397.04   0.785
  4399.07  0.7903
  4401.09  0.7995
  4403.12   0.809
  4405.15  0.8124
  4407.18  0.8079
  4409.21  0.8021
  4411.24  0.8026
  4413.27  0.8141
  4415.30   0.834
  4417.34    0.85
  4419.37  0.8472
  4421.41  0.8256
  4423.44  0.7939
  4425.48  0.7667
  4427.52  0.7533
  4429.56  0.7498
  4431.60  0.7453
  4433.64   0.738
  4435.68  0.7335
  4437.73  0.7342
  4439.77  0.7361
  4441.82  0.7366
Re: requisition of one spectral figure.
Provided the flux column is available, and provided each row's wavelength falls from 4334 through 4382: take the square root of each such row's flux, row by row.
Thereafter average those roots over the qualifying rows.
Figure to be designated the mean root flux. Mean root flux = 1.04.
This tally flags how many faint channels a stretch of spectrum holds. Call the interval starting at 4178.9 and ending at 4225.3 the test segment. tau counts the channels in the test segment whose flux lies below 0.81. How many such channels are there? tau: 20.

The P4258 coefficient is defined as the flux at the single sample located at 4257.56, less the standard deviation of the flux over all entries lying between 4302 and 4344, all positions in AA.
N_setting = 0.60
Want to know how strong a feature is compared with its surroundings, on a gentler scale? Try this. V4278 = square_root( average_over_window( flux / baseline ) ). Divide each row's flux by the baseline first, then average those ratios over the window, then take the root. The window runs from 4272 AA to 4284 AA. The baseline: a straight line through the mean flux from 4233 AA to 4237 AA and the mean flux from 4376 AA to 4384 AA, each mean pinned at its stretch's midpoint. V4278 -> 0.958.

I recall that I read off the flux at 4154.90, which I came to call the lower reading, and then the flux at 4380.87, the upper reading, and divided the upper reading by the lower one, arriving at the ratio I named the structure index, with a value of 1.13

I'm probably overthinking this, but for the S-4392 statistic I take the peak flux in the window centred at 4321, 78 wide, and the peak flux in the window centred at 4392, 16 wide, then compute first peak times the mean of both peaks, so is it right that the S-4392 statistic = 1.7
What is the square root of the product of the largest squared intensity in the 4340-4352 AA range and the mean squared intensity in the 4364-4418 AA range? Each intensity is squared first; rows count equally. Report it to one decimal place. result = 1.2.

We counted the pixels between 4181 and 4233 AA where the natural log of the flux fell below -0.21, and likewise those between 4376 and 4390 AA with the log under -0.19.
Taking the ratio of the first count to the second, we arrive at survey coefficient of 11.0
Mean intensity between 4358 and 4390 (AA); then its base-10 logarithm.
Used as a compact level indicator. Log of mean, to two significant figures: -0.055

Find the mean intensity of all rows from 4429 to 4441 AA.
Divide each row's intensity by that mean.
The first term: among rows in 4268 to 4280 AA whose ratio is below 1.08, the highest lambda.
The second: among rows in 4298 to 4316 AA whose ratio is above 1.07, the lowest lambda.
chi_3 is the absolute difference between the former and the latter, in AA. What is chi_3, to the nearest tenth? 23.7 AA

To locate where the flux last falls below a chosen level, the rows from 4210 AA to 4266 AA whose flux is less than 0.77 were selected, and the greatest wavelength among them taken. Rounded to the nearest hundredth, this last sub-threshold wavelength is 4226.30 AA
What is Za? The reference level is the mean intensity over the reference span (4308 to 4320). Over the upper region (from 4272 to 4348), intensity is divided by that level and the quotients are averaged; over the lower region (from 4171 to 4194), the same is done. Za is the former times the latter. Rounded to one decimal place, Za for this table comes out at 1.0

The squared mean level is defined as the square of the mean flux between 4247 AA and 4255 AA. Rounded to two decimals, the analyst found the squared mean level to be 0.61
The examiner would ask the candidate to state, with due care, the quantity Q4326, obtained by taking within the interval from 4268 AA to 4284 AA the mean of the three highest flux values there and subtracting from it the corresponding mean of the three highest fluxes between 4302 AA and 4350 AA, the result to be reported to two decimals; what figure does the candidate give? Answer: -0.64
